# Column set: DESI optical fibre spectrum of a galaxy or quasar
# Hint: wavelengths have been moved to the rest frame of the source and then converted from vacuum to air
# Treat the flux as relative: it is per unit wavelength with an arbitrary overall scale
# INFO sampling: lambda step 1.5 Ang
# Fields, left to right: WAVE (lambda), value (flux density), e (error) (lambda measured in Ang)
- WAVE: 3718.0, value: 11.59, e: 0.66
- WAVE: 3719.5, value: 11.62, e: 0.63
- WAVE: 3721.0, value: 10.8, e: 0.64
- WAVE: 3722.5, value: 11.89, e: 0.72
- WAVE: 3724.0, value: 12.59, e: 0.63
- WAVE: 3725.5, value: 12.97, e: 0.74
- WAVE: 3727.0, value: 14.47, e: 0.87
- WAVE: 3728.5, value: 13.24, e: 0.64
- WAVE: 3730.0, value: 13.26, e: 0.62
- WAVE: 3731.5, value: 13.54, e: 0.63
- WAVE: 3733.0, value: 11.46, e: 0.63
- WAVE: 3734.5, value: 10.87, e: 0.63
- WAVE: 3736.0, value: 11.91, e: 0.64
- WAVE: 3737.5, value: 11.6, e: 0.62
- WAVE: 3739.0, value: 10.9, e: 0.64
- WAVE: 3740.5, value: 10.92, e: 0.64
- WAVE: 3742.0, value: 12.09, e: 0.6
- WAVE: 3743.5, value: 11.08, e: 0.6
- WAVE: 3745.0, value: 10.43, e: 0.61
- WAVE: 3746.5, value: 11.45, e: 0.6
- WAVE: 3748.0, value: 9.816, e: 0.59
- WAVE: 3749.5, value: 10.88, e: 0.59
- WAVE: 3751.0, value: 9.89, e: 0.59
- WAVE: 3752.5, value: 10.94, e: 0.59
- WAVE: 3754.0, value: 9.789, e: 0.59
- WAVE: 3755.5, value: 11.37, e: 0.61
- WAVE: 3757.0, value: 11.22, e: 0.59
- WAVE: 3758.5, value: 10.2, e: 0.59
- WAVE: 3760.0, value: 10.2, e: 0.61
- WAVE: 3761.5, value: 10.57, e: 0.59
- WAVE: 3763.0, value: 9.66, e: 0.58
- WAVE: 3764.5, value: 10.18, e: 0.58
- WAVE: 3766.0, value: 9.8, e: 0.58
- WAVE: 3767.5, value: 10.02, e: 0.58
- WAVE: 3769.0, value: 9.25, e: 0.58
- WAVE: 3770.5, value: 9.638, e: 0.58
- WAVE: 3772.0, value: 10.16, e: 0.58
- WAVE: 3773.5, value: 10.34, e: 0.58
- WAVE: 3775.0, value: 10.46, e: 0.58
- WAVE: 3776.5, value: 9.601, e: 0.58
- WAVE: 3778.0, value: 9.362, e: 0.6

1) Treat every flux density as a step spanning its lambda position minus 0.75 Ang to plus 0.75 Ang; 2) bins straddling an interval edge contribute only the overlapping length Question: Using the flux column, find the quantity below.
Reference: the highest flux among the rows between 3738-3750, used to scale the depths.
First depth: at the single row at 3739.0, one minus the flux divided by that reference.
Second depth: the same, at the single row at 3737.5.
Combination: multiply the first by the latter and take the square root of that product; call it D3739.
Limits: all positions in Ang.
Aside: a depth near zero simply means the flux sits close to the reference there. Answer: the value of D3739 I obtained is 0.063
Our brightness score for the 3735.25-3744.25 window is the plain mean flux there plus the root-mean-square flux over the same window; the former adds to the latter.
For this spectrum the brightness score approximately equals 22.8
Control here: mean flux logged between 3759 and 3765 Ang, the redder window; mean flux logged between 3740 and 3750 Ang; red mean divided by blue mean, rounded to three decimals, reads 0.927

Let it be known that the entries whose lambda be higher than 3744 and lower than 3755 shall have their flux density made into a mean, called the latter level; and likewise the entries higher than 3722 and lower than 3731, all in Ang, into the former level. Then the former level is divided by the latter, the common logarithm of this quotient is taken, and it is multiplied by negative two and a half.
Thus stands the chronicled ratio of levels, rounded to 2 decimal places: -0.24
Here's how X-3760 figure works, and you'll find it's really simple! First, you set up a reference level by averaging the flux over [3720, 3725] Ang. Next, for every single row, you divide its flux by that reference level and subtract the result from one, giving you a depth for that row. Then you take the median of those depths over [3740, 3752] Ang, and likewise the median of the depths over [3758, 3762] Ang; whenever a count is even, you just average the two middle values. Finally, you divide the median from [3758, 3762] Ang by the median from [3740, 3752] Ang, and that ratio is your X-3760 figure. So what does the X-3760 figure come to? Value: 1.8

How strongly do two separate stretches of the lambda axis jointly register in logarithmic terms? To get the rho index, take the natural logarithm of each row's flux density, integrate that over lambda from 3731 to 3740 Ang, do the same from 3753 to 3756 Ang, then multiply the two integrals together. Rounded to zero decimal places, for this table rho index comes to 156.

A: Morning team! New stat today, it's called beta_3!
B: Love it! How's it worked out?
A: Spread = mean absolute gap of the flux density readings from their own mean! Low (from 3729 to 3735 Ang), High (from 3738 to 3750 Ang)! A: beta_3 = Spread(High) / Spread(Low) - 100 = -99.6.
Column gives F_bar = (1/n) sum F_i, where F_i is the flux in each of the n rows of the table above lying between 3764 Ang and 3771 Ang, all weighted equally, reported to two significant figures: 9.8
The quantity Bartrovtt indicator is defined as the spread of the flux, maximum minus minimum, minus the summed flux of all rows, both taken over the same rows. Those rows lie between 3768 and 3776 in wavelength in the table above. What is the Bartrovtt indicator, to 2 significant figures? -49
